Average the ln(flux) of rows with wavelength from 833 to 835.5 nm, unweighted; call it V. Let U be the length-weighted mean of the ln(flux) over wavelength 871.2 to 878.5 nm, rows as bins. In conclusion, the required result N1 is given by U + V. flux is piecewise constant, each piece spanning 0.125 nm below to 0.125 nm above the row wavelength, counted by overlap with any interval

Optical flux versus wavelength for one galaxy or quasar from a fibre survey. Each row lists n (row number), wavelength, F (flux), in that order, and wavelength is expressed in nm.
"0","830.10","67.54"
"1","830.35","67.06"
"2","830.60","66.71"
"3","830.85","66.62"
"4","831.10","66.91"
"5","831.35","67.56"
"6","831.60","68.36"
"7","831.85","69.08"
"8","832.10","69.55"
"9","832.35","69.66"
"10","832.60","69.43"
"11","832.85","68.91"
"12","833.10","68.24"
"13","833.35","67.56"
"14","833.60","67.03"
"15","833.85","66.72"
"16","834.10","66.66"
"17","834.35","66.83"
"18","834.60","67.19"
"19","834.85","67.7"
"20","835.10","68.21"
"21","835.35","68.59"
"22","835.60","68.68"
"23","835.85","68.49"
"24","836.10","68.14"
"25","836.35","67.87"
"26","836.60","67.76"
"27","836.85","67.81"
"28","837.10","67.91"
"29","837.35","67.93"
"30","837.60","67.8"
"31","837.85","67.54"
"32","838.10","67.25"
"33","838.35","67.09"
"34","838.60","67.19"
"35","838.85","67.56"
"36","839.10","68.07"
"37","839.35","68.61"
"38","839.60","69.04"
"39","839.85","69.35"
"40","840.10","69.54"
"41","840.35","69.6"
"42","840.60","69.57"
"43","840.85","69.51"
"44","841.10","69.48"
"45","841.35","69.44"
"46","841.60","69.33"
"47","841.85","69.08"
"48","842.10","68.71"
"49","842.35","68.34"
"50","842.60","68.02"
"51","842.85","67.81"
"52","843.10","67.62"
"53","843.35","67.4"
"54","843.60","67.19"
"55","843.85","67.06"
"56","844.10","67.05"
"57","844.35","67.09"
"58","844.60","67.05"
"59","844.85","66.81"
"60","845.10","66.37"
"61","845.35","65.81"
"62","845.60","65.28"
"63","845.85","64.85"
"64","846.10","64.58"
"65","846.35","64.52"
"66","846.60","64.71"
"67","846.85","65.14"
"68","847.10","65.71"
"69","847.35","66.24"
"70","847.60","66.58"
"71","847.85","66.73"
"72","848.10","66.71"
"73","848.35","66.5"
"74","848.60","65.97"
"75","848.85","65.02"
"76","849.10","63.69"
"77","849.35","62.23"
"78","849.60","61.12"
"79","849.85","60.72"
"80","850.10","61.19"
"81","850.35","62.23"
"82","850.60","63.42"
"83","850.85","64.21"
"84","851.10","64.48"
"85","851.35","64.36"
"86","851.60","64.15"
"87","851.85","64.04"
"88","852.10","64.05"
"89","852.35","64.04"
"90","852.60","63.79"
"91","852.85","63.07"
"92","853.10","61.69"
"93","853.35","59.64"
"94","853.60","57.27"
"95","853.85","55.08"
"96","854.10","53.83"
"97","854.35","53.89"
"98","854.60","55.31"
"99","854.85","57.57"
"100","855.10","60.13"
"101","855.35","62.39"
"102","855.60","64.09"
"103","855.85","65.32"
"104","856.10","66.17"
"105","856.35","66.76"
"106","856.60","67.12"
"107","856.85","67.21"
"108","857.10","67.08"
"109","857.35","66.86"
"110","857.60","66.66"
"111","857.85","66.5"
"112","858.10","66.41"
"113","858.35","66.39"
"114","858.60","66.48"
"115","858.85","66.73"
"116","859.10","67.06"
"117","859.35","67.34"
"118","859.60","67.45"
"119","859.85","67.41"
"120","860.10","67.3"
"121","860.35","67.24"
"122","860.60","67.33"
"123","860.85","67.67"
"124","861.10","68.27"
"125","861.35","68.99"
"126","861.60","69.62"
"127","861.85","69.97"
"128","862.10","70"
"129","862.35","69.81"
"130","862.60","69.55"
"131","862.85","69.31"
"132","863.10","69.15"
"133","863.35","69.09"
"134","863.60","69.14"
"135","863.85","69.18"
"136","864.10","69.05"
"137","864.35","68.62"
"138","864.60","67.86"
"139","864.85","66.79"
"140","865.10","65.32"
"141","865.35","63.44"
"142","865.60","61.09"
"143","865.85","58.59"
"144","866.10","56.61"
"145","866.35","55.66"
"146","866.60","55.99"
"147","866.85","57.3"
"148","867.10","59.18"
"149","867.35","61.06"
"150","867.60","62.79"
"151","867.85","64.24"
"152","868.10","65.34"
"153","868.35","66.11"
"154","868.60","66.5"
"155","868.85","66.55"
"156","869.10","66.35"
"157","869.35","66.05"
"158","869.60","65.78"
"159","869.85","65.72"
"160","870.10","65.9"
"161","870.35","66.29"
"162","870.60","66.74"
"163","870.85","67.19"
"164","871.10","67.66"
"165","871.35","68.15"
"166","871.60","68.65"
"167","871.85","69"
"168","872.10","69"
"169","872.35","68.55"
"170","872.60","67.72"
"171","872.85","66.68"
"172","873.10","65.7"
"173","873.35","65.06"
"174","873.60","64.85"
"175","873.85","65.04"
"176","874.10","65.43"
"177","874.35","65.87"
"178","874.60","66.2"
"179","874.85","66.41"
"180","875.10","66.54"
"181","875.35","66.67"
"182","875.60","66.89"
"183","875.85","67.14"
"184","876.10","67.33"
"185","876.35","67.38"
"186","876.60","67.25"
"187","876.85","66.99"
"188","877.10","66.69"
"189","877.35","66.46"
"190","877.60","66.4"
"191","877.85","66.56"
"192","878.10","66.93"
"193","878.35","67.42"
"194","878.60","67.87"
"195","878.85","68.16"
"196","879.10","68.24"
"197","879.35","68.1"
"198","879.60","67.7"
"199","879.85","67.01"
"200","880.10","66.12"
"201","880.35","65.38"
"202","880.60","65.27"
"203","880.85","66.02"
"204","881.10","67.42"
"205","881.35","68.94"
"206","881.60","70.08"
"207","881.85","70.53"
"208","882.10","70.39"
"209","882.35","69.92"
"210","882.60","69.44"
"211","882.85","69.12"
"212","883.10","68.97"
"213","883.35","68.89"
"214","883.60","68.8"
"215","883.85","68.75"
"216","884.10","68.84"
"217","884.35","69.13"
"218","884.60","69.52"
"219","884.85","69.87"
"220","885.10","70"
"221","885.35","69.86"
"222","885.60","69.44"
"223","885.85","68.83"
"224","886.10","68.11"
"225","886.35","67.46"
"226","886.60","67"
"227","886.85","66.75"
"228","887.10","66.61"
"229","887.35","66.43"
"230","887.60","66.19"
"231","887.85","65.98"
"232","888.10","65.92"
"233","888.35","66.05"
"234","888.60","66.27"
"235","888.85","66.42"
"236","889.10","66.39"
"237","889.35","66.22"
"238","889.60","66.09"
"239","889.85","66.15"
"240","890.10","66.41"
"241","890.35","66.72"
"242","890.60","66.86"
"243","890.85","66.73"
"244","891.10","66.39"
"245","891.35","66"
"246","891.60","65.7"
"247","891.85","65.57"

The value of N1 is 8.41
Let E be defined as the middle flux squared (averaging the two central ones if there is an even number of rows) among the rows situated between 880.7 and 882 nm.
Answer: 4753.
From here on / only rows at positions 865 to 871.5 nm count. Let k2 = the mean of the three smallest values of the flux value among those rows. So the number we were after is 56.1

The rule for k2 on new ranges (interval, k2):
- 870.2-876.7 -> 65.0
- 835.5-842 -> 67.2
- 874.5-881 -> 65.6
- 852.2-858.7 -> 54.3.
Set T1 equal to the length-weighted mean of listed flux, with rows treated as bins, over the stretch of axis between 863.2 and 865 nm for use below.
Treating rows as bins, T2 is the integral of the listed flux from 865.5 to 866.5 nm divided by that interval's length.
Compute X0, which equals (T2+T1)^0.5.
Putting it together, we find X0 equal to 11.2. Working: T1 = 68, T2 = 57.9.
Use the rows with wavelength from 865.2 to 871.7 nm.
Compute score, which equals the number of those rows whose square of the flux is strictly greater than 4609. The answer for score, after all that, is 2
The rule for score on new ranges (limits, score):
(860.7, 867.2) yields 14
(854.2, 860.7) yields 0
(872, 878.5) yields 2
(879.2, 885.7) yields 19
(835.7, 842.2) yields 17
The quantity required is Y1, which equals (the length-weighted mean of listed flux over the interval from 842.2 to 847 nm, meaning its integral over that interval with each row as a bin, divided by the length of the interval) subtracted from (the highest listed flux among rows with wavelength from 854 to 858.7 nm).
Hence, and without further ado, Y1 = 1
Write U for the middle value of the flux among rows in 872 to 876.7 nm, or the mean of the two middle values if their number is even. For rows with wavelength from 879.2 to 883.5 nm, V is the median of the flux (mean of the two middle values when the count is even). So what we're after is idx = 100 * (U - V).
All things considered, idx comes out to -222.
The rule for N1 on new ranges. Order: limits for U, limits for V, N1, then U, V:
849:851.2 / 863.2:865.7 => 8.34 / 4.14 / 4.203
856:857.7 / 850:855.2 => 8.31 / 4.20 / 4.106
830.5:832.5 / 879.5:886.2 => 8.45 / 4.22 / 4.228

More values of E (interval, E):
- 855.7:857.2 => 4478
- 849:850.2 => 3744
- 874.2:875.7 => 4419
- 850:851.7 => 4115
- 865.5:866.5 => 3319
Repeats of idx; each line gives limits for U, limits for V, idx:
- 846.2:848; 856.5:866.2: -162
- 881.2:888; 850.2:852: 479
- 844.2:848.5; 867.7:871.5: -5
